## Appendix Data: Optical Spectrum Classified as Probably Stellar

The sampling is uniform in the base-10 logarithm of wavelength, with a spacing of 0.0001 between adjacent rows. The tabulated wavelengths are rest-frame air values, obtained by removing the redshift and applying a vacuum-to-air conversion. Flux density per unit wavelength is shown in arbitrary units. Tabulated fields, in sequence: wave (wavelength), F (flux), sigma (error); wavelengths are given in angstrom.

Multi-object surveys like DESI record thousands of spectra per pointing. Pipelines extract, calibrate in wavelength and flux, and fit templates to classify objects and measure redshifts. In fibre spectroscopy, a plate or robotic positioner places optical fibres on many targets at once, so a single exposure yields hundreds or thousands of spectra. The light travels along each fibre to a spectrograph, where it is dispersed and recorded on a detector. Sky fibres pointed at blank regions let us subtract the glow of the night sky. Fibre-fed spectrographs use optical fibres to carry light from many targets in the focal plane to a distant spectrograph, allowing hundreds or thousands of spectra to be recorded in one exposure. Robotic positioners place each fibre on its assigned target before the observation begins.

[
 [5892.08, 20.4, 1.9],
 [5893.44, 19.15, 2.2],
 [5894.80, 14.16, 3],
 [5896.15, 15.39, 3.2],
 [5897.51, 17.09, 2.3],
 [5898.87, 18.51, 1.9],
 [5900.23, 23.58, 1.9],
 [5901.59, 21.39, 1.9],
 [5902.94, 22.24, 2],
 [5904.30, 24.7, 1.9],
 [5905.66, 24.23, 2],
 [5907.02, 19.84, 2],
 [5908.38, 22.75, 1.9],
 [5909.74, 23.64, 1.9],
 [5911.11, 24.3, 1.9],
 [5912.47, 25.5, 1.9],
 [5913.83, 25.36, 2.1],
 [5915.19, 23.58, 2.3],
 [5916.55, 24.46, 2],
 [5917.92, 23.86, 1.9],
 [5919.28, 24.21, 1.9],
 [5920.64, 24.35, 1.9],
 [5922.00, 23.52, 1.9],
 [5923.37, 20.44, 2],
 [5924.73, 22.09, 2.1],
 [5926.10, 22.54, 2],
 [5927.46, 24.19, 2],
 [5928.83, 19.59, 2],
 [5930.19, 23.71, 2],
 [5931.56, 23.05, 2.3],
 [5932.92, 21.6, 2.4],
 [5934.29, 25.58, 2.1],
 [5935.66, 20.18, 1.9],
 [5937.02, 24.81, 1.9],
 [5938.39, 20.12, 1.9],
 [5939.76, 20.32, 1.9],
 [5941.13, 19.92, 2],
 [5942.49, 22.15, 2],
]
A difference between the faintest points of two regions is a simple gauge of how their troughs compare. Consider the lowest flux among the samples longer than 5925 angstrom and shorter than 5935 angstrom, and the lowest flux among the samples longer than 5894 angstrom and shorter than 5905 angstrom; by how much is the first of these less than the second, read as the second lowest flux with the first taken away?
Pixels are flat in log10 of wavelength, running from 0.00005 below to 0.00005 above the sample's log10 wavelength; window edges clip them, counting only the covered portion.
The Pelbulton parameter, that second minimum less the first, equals -5.4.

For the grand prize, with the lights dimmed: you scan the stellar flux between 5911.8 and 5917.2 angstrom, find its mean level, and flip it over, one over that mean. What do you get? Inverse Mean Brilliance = 0.0404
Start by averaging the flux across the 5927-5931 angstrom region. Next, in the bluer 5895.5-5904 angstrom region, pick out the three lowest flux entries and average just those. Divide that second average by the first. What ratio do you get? 0.76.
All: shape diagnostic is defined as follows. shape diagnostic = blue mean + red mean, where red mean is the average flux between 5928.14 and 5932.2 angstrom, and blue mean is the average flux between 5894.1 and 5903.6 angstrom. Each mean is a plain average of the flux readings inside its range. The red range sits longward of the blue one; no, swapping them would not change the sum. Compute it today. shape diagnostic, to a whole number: 41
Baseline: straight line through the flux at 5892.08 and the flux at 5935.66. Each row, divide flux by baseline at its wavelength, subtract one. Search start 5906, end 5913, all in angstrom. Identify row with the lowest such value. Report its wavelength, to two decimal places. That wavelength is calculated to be 5907.02 angstrom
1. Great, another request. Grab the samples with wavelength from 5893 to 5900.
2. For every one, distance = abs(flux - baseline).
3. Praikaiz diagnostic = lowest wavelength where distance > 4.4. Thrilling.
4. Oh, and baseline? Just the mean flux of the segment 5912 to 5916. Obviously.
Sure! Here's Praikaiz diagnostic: 5893.44 angstrom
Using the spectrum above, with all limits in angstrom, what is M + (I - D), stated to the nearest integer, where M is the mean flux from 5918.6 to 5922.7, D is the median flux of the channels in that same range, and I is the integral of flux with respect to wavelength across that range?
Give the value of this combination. 98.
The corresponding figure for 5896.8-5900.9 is 82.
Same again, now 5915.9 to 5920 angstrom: 99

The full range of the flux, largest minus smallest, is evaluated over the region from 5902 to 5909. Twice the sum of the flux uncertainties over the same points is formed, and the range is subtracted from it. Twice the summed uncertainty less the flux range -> 14.7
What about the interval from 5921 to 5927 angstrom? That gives 12.9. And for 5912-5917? 14.7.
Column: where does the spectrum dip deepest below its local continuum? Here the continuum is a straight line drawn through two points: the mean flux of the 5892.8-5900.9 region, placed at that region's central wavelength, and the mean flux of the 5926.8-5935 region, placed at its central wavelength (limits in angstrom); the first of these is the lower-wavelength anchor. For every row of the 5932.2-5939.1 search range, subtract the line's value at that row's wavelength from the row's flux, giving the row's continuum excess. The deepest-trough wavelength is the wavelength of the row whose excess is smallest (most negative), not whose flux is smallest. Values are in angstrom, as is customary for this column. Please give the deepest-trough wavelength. 5938.39 angstrom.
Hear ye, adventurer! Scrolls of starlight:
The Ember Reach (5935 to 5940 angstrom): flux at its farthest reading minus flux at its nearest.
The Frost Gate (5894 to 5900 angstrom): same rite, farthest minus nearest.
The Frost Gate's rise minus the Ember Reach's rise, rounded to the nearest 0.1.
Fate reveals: 4.2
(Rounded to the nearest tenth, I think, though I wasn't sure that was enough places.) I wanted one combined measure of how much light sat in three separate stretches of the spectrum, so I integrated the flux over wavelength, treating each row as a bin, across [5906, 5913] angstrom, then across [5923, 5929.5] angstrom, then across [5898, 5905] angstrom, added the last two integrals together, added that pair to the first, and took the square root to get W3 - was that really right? 21.4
